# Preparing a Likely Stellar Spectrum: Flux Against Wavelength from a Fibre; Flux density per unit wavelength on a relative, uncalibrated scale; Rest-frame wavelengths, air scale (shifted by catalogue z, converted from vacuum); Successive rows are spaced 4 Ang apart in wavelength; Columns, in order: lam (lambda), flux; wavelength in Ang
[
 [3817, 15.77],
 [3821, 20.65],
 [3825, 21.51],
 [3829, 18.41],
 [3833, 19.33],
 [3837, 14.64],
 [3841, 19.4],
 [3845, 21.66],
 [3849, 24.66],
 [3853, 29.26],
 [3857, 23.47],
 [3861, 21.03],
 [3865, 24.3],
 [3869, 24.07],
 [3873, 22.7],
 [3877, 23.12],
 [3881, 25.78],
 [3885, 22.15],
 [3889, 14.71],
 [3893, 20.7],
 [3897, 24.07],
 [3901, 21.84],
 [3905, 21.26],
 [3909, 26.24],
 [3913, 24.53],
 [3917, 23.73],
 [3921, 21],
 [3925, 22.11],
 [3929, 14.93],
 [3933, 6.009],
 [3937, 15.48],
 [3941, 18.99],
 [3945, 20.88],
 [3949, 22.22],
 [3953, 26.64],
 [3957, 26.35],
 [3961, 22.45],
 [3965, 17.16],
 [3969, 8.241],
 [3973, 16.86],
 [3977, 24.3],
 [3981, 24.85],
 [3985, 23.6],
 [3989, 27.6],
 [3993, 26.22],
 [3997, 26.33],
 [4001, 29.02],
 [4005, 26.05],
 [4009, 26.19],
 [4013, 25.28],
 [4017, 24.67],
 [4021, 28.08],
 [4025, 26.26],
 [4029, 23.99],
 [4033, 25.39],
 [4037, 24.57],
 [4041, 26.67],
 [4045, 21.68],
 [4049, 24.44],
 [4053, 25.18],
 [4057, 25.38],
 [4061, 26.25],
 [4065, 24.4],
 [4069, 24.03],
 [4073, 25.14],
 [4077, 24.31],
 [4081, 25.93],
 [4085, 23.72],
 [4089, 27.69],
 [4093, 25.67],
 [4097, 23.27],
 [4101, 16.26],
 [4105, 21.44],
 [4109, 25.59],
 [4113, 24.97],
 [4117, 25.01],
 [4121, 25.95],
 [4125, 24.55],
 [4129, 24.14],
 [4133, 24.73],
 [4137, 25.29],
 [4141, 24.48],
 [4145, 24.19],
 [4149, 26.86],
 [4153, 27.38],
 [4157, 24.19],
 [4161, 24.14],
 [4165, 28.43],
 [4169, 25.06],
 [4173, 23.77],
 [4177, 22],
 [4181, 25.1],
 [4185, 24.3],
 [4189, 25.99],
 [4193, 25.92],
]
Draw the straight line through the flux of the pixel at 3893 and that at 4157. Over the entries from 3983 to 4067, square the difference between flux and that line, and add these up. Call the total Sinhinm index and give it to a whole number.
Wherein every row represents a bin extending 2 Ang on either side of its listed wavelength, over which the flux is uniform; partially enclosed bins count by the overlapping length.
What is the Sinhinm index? 269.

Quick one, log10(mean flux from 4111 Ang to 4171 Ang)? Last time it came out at 1.40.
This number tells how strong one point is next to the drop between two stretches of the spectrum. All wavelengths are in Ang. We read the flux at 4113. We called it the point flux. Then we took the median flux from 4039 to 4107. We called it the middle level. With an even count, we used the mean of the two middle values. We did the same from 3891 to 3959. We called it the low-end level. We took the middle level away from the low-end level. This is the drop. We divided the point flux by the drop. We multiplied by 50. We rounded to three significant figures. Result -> -480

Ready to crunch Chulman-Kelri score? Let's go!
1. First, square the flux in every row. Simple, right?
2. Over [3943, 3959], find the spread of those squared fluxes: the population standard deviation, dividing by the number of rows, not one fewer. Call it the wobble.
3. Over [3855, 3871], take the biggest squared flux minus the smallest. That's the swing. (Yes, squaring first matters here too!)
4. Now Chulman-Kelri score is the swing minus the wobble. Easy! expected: 28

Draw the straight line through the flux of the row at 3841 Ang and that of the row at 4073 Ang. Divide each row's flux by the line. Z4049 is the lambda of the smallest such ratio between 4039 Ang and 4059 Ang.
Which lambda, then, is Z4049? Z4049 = 4045 Ang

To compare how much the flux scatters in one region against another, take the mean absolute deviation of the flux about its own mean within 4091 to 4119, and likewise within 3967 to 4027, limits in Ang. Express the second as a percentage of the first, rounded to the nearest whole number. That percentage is 130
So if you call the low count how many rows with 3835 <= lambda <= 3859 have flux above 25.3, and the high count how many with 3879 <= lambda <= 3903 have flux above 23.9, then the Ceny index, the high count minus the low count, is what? 1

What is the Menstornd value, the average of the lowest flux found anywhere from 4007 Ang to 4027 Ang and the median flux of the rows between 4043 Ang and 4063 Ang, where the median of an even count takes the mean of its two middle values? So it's 25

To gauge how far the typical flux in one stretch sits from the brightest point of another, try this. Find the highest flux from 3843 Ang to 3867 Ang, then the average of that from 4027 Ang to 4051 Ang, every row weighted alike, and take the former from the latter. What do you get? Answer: -4.8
